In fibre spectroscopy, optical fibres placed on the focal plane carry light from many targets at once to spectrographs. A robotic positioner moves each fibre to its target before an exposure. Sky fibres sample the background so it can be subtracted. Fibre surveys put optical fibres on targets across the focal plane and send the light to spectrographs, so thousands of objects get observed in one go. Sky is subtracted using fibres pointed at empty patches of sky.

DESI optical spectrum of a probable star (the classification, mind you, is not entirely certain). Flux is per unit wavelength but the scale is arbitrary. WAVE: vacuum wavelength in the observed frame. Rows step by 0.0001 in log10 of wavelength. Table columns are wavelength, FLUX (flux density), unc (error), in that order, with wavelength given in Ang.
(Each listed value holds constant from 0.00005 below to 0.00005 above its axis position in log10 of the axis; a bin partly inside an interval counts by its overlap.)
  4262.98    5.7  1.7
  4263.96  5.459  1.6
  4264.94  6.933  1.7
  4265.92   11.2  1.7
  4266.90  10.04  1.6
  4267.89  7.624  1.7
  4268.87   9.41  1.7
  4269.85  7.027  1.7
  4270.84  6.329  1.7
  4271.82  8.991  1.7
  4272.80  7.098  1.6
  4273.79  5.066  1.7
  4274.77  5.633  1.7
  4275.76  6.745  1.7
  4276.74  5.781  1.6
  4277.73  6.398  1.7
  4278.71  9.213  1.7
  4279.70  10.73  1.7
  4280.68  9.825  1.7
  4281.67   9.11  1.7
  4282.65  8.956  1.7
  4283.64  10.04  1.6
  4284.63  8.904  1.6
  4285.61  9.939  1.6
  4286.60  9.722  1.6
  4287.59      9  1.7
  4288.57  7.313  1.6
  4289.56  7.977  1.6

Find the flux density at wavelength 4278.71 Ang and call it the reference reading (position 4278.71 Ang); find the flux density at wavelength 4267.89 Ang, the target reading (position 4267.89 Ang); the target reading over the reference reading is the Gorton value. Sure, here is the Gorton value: 0.83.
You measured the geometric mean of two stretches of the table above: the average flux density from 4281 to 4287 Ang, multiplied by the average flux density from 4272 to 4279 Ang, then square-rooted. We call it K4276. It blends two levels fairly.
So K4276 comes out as 7.9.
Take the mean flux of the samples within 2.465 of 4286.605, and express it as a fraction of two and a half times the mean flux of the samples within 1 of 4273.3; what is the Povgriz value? 0.59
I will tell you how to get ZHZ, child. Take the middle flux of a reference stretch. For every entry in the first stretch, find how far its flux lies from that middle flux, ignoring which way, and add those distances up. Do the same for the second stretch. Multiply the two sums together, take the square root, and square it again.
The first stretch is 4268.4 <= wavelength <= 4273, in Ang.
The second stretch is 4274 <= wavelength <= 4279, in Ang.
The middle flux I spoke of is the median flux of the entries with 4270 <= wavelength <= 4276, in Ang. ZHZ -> 31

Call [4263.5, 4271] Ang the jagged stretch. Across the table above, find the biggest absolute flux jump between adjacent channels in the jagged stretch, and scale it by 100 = 427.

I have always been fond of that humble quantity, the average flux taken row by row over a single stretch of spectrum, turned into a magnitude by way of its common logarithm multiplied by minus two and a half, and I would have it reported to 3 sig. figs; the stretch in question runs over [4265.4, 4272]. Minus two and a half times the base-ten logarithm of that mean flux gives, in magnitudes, -2.34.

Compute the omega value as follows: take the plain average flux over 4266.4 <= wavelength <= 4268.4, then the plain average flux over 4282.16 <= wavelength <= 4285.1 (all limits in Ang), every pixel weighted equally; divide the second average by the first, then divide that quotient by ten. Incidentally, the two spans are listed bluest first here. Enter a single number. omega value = 0.11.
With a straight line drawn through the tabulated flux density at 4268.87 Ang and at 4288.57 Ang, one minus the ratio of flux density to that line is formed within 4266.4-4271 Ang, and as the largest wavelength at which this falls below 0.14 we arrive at 4268.87 Ang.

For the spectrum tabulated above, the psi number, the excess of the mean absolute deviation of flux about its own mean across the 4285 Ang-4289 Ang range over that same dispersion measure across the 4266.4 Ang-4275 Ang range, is -0.54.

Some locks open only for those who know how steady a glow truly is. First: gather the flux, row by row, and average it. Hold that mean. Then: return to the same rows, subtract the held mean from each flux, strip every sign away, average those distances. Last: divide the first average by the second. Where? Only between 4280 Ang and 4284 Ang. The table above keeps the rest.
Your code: 21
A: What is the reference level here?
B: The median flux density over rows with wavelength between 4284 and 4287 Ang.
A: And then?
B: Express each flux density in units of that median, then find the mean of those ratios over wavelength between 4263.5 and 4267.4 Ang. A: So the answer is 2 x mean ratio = 1.73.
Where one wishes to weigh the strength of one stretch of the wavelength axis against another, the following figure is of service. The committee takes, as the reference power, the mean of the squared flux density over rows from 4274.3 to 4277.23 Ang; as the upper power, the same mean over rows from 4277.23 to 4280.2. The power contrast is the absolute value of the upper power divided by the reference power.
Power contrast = 2.18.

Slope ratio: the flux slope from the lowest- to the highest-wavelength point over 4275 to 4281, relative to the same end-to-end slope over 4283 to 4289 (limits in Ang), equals -1.1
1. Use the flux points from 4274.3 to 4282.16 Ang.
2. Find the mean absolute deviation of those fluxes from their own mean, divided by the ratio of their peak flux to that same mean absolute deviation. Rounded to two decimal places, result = 0.30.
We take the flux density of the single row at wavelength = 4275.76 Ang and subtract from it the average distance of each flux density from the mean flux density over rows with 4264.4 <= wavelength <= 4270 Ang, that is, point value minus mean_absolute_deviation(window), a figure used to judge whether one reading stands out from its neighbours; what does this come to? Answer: 5.2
